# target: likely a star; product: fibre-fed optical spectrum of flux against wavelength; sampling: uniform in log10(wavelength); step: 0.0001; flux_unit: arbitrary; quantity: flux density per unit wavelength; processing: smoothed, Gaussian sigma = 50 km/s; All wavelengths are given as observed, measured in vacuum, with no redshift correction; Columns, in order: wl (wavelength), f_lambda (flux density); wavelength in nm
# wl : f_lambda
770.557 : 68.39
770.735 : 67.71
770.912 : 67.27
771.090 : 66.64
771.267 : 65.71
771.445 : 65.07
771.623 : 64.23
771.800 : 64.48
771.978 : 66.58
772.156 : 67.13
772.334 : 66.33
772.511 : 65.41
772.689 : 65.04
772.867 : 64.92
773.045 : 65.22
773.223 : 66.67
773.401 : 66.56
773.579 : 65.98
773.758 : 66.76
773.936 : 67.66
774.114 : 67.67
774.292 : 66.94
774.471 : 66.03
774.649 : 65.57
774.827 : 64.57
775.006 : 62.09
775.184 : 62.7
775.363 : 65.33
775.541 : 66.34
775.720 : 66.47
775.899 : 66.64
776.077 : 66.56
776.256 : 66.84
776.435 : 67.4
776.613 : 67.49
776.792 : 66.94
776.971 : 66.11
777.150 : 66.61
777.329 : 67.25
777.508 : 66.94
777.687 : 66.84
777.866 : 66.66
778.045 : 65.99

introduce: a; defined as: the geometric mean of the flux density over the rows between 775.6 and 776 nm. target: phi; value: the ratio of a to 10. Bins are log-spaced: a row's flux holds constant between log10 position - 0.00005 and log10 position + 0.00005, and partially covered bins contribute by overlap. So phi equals 6.66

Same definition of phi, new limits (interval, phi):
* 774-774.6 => 6.69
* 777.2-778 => 6.69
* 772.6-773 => 6.50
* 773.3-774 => 6.67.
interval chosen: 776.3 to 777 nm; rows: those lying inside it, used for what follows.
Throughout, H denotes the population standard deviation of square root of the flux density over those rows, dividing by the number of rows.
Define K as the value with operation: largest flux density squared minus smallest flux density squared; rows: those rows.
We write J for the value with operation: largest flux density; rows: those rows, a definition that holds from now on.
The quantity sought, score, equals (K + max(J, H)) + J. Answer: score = 319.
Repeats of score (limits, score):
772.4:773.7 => 364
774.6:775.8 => 696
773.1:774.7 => 415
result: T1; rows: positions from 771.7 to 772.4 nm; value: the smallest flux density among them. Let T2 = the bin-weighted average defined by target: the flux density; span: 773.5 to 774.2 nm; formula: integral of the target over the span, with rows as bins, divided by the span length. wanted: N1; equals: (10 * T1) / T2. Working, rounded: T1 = 64.48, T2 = 67.0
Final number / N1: 9.6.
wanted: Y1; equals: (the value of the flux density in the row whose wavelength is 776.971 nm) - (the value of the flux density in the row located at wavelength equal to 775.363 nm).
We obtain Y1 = 0.78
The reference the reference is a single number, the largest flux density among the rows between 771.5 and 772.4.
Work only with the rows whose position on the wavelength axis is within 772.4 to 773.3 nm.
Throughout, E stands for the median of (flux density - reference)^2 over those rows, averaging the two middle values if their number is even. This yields 3.65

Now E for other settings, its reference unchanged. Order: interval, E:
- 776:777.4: 0.11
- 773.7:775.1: 0.75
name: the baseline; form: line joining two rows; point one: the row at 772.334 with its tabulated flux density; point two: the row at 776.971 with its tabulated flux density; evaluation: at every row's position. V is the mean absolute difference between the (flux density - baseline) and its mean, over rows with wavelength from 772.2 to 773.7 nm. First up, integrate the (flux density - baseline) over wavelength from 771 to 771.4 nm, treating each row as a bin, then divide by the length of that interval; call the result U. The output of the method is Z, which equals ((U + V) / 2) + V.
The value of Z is 0.8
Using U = -0.3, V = 0.63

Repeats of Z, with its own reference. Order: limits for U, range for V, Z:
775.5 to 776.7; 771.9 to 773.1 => 1.4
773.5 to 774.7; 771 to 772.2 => 1.6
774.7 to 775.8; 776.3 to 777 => -0.1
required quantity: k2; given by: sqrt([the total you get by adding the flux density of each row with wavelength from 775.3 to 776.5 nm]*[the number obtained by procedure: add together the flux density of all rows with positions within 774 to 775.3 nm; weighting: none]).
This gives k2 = 461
